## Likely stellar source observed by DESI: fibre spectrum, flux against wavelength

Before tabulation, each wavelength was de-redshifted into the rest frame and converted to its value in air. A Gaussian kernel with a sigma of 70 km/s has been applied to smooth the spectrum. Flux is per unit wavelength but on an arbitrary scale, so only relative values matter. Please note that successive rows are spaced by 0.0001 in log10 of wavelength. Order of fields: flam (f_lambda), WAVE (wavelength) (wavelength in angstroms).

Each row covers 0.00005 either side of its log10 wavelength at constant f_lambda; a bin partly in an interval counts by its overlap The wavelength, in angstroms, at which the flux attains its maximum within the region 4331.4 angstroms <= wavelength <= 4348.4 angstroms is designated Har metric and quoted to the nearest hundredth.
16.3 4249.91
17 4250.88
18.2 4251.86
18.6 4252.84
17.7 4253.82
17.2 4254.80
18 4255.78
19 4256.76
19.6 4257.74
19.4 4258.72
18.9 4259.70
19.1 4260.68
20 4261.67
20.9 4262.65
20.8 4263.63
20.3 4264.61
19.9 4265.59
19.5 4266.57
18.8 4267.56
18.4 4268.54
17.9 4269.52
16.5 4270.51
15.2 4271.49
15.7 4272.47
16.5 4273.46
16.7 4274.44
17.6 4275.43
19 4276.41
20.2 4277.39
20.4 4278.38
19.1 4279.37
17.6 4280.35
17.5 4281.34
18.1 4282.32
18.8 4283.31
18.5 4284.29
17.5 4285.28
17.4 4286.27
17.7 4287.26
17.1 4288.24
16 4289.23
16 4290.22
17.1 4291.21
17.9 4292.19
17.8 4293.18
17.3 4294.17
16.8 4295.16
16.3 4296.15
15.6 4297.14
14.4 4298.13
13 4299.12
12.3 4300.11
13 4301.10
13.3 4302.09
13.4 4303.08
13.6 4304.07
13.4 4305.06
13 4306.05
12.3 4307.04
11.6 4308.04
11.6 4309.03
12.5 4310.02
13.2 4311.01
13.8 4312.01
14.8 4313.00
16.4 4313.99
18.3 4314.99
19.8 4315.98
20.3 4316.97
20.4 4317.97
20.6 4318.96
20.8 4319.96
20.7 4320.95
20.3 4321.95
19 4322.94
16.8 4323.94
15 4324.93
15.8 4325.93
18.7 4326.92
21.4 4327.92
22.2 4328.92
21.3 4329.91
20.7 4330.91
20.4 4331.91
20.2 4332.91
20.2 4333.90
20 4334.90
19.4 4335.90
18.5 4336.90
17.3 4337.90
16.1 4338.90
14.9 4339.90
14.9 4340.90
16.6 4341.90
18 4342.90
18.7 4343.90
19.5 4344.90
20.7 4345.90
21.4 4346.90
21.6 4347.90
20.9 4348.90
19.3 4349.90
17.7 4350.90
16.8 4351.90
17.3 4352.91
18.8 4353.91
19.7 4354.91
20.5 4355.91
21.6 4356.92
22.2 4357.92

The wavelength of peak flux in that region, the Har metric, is 4347.90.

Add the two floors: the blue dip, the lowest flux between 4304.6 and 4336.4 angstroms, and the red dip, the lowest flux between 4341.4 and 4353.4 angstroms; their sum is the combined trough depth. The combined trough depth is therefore 28.2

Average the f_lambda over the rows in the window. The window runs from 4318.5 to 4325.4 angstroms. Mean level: 19.0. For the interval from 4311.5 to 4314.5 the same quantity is 15.0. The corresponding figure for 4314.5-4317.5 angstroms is 19.5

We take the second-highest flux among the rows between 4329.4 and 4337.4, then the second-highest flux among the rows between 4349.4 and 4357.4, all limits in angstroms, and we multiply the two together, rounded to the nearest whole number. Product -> 424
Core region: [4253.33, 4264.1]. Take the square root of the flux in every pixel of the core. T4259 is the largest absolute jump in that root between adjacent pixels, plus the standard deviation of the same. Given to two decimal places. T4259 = 0.25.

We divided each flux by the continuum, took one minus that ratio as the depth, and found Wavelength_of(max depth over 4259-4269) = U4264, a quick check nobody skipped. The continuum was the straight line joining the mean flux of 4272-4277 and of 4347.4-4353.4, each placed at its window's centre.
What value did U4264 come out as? 4268.54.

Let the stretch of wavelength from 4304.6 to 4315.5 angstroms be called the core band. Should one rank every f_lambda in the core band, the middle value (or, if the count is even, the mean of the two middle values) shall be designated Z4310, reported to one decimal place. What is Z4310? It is 13.2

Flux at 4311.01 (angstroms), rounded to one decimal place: 13.2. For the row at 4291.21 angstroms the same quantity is 17.1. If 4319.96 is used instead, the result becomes 20.8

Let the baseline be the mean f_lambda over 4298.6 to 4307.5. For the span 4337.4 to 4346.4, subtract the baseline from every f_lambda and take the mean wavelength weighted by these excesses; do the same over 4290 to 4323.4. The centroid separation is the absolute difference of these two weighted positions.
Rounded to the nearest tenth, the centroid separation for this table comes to 32.0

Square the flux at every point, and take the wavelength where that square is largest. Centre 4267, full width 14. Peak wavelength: 4262.65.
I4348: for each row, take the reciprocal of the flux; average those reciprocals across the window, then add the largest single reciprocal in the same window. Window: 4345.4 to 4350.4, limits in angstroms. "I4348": 0.100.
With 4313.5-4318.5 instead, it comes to 0.114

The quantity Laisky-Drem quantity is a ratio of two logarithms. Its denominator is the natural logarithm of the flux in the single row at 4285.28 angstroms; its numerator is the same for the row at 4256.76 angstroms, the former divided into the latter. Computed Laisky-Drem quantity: 1.03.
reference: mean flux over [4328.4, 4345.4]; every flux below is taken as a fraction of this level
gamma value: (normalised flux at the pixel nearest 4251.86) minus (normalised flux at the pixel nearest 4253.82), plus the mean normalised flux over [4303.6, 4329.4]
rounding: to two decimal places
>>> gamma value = 0.92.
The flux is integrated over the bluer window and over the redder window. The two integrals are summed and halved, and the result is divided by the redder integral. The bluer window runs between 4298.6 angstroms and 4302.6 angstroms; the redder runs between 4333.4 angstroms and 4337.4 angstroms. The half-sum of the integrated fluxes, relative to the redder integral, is 0.83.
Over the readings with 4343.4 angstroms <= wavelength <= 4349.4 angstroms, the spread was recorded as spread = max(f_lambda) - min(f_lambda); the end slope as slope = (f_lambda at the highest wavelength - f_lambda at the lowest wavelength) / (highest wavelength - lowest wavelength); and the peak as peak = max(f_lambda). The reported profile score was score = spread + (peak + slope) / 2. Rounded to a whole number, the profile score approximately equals 14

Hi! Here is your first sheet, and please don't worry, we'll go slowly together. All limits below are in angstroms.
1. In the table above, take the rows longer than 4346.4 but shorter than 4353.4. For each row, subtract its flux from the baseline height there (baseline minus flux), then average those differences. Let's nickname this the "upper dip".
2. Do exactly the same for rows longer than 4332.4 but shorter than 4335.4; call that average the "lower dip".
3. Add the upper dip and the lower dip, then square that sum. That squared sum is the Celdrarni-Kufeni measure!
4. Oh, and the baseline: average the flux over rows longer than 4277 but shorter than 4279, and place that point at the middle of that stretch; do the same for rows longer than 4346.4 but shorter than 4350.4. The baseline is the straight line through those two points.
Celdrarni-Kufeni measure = 4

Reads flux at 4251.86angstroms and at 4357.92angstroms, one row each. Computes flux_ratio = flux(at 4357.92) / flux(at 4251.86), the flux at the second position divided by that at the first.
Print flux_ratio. 1.2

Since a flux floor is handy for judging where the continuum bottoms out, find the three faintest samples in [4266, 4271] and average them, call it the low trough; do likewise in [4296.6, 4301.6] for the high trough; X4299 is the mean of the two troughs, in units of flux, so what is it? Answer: 15.2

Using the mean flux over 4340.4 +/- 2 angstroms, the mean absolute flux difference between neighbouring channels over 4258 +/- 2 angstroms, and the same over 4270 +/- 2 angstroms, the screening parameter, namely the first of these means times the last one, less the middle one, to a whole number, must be 16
